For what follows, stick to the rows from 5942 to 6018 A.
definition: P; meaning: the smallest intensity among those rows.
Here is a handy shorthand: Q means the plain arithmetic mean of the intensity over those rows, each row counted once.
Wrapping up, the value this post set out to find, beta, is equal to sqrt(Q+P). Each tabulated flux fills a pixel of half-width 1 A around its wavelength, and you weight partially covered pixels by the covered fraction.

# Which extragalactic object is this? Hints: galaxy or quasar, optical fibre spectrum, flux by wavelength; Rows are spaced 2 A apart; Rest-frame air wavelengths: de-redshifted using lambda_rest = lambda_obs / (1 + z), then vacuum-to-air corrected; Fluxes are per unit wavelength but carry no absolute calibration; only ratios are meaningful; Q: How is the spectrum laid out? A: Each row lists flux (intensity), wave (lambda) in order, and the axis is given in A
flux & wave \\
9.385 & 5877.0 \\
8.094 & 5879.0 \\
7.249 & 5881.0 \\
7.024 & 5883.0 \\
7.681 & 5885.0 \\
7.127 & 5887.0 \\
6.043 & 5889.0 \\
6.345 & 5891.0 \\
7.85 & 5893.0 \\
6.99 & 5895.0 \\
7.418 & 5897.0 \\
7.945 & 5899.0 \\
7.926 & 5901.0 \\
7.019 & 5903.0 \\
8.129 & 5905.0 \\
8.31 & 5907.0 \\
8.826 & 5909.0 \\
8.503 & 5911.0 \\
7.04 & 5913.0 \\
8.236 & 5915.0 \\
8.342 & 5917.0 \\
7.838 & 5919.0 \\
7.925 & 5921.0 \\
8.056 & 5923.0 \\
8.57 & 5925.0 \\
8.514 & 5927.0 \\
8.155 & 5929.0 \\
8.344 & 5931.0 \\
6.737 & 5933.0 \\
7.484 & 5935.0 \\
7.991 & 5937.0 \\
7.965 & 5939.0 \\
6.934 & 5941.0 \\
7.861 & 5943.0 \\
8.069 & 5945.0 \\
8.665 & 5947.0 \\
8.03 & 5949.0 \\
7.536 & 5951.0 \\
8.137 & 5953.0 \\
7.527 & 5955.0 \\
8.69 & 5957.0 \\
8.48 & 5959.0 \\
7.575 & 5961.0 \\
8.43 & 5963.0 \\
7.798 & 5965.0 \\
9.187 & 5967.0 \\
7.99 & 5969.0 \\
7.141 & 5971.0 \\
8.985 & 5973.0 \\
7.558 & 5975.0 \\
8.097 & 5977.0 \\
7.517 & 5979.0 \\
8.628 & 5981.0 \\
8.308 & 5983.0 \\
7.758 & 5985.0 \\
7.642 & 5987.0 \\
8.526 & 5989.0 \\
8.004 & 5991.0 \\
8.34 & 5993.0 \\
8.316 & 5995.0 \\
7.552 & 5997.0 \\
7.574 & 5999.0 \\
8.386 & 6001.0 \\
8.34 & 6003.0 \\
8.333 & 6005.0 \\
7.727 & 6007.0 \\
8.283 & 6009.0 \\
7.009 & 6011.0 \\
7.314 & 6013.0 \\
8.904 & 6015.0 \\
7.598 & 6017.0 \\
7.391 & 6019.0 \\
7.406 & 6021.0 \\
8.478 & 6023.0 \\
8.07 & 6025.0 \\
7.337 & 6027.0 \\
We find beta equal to 3.88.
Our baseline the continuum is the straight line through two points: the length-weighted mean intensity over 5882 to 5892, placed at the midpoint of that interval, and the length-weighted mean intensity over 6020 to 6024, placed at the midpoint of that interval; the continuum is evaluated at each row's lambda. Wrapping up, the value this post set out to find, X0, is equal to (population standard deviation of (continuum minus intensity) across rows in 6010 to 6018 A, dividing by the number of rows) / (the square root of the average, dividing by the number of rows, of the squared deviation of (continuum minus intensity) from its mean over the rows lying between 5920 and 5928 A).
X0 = 2.70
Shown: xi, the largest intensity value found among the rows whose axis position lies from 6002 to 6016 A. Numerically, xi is 8.904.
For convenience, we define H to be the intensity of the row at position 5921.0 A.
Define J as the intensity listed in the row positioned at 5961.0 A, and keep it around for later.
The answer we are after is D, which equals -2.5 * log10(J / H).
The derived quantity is 0.05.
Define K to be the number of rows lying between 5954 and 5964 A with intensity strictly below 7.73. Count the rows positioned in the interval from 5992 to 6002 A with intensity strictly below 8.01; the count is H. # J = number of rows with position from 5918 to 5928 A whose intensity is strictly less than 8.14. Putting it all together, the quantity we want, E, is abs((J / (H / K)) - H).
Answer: 1.0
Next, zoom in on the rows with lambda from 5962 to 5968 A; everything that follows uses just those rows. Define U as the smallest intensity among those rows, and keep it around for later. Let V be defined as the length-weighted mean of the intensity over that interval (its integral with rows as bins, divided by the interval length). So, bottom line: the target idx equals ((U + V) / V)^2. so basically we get 3.7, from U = 7.798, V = 8.47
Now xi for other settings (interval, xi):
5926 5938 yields 8.514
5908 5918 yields 8.826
